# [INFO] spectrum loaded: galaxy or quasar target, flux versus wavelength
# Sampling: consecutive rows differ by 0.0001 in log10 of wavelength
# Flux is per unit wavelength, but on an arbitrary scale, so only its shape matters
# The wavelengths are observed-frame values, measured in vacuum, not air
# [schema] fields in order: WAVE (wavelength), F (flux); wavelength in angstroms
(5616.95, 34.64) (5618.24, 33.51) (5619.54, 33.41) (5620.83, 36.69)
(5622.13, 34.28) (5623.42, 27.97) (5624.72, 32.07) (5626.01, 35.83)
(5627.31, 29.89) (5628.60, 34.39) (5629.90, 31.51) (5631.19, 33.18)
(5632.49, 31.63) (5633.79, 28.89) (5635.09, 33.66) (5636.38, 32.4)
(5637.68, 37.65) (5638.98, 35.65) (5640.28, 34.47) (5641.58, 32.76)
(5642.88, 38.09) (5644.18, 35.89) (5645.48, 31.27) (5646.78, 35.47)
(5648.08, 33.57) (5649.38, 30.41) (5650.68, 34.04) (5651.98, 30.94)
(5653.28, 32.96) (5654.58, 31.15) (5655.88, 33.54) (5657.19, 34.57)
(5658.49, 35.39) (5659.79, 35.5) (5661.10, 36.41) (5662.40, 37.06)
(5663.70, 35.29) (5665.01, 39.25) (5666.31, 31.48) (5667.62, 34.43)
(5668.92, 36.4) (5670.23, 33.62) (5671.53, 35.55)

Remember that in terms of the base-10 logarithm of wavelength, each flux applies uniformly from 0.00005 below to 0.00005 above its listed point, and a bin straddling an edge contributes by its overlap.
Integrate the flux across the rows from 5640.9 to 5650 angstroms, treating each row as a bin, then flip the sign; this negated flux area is -309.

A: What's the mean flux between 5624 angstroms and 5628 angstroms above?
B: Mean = 32.6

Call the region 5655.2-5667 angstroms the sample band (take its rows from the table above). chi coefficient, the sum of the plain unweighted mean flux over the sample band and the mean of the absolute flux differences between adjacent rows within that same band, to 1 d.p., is 37.5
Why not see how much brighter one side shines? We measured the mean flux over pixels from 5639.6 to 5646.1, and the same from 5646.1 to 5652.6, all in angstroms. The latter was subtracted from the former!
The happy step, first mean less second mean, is 1.6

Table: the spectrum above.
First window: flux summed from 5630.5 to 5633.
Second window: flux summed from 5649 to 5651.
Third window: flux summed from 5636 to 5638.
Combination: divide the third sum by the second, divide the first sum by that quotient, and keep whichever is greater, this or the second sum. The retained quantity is 64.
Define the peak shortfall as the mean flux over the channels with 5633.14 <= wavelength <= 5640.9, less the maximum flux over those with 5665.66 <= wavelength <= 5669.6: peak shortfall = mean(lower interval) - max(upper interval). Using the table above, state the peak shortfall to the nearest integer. -3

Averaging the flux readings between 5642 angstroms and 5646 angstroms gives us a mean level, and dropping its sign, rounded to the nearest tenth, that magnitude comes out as 35.1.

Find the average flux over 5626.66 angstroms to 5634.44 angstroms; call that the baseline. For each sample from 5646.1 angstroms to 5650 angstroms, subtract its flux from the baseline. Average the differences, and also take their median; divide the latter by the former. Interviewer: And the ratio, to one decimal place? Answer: 1.3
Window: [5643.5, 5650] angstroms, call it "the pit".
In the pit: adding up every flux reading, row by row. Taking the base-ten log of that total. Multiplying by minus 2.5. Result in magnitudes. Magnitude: -5.55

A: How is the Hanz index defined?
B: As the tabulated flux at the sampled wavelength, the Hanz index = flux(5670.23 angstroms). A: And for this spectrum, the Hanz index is 33.62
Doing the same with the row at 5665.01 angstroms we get 39.25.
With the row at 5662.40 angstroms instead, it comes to 37.06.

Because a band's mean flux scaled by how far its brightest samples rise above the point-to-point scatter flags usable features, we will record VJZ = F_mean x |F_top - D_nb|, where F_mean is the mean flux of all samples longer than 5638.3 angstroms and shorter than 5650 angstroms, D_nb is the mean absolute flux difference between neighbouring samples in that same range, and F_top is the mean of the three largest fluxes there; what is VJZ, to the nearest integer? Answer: 1145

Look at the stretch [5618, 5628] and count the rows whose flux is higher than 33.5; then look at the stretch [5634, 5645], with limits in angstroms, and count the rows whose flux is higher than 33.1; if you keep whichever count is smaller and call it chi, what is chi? 4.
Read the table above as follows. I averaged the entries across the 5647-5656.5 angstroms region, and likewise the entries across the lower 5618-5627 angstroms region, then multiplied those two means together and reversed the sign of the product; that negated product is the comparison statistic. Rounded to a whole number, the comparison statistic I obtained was -1081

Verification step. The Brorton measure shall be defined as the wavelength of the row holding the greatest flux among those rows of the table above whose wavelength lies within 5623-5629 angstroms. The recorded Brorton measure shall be 5626.01 angstroms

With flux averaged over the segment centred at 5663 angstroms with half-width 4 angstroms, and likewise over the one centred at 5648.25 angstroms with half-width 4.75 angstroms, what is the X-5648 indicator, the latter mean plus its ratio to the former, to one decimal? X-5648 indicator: 34.0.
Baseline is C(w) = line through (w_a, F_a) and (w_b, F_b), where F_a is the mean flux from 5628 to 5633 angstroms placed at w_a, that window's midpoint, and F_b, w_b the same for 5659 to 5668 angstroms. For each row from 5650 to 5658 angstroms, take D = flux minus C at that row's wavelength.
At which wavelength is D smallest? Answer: 5654.58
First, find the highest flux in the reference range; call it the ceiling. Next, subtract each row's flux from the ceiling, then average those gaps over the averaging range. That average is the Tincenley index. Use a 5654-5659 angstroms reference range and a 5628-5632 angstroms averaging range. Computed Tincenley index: 2.4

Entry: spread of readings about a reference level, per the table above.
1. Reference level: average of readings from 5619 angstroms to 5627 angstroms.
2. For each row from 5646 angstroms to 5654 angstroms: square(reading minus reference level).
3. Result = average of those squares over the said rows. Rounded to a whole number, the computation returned 3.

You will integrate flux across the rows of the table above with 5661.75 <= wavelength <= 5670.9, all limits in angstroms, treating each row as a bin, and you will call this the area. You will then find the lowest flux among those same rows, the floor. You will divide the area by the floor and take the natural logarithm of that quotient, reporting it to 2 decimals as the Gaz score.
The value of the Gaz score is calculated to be 2.33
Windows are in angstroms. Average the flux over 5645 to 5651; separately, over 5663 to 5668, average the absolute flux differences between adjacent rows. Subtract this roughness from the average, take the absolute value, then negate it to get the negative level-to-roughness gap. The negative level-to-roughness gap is -28.1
